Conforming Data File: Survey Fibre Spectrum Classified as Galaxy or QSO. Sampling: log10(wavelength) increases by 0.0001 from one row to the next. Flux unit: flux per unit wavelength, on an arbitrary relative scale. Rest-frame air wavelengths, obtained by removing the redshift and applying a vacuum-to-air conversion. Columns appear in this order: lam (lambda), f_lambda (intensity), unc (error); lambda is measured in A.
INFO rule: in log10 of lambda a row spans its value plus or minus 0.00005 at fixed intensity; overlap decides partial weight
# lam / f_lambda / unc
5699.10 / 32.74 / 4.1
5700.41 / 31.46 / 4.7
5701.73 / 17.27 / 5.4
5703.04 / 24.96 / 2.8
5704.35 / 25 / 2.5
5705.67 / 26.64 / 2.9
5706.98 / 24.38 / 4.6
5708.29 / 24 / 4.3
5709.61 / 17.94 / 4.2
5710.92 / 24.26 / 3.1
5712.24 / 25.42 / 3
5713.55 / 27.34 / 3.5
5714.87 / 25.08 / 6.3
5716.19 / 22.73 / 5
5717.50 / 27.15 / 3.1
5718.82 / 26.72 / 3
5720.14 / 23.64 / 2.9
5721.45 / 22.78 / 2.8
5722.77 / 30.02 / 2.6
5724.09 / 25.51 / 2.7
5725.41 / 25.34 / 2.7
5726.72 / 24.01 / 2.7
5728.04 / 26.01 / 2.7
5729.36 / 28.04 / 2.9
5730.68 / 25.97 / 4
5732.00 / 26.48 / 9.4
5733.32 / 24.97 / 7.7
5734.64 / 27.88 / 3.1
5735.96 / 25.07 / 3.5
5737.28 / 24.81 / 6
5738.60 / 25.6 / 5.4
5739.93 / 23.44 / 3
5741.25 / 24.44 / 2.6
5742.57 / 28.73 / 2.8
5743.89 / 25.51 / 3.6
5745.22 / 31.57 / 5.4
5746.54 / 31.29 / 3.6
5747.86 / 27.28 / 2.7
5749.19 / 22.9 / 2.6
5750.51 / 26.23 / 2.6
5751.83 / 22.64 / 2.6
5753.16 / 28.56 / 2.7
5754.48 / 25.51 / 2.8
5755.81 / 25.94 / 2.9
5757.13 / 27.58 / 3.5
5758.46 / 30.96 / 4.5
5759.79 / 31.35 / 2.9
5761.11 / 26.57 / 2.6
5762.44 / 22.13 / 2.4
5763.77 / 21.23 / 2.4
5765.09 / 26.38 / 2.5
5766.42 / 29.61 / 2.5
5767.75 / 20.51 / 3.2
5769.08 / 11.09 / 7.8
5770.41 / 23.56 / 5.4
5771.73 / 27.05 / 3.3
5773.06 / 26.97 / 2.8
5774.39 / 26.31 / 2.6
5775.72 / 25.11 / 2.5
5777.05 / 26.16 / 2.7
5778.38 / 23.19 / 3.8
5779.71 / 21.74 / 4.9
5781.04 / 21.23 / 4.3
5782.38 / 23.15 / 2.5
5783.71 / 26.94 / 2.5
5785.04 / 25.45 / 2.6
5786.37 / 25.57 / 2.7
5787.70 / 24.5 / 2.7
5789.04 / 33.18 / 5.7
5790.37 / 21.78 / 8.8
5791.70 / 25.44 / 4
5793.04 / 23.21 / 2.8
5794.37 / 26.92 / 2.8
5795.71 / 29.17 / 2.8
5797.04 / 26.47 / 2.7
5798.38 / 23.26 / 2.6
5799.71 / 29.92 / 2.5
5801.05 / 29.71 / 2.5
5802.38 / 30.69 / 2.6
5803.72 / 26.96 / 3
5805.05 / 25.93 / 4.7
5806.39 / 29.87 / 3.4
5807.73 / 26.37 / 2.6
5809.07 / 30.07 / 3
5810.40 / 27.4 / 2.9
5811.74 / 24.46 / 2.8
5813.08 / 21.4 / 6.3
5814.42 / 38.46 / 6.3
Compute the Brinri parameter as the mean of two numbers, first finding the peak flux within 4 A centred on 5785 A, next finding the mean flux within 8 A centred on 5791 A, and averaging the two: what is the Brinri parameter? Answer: 26.4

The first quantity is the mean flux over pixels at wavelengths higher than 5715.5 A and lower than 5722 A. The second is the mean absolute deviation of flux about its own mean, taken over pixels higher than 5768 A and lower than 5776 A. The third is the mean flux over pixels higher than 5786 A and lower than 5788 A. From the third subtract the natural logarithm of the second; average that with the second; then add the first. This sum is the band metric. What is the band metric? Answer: 38.5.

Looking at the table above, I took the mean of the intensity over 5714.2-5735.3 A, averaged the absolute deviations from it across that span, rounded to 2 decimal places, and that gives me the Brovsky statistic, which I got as 1.51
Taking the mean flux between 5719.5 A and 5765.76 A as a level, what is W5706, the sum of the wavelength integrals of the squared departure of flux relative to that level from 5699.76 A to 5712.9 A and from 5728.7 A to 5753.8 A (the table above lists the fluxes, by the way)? 401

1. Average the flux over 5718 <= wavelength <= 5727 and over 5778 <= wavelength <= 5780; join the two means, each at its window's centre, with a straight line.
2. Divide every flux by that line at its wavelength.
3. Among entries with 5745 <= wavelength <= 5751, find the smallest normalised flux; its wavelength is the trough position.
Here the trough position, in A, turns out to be 5749.19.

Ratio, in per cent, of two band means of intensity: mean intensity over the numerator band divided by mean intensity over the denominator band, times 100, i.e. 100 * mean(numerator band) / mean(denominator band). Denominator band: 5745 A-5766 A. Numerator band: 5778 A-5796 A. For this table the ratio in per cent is 93.8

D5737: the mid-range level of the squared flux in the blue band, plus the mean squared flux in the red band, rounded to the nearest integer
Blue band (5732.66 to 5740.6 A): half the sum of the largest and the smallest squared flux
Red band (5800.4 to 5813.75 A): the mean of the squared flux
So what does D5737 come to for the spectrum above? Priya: 1416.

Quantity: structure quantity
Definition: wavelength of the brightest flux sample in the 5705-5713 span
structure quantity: 5705.67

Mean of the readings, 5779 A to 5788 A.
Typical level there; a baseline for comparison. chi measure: 24.1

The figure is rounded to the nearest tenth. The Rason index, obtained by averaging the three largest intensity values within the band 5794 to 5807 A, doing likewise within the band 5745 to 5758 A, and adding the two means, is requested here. 60.6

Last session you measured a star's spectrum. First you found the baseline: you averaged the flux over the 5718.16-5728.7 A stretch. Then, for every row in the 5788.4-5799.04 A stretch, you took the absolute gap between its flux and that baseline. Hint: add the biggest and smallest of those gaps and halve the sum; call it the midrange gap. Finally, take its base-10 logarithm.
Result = 0.59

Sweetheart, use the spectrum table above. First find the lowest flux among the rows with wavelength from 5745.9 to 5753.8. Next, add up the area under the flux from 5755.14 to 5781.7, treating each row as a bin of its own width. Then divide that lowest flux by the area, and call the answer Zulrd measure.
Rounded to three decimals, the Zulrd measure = 0.034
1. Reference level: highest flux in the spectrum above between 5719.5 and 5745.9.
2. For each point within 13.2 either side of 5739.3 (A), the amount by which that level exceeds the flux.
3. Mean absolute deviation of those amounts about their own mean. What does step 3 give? 1.8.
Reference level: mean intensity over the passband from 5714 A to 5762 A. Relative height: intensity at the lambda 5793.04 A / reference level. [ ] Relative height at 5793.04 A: 0.9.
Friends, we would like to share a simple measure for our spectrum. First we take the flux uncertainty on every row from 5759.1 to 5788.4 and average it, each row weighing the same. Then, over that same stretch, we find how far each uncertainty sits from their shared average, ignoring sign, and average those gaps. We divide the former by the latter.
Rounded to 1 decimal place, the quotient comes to 3.6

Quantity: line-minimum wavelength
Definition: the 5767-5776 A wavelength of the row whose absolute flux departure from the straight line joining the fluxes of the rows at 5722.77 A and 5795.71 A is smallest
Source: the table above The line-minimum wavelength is 5771.73 A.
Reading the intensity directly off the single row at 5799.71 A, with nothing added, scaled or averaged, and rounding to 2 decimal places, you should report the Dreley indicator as 29.92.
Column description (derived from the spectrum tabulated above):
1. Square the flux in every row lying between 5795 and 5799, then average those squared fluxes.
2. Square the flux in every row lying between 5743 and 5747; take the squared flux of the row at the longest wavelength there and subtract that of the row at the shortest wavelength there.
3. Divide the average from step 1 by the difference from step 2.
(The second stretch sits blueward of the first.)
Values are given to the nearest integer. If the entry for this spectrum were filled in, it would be 2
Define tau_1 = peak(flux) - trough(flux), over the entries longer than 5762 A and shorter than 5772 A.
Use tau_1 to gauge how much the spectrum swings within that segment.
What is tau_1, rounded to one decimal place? 18.5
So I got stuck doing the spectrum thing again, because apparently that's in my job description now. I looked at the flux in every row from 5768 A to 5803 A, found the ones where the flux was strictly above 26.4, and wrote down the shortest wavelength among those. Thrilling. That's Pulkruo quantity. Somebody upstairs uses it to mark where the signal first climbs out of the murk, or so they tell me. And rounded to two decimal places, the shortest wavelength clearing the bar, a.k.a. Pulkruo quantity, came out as 5771.73 A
